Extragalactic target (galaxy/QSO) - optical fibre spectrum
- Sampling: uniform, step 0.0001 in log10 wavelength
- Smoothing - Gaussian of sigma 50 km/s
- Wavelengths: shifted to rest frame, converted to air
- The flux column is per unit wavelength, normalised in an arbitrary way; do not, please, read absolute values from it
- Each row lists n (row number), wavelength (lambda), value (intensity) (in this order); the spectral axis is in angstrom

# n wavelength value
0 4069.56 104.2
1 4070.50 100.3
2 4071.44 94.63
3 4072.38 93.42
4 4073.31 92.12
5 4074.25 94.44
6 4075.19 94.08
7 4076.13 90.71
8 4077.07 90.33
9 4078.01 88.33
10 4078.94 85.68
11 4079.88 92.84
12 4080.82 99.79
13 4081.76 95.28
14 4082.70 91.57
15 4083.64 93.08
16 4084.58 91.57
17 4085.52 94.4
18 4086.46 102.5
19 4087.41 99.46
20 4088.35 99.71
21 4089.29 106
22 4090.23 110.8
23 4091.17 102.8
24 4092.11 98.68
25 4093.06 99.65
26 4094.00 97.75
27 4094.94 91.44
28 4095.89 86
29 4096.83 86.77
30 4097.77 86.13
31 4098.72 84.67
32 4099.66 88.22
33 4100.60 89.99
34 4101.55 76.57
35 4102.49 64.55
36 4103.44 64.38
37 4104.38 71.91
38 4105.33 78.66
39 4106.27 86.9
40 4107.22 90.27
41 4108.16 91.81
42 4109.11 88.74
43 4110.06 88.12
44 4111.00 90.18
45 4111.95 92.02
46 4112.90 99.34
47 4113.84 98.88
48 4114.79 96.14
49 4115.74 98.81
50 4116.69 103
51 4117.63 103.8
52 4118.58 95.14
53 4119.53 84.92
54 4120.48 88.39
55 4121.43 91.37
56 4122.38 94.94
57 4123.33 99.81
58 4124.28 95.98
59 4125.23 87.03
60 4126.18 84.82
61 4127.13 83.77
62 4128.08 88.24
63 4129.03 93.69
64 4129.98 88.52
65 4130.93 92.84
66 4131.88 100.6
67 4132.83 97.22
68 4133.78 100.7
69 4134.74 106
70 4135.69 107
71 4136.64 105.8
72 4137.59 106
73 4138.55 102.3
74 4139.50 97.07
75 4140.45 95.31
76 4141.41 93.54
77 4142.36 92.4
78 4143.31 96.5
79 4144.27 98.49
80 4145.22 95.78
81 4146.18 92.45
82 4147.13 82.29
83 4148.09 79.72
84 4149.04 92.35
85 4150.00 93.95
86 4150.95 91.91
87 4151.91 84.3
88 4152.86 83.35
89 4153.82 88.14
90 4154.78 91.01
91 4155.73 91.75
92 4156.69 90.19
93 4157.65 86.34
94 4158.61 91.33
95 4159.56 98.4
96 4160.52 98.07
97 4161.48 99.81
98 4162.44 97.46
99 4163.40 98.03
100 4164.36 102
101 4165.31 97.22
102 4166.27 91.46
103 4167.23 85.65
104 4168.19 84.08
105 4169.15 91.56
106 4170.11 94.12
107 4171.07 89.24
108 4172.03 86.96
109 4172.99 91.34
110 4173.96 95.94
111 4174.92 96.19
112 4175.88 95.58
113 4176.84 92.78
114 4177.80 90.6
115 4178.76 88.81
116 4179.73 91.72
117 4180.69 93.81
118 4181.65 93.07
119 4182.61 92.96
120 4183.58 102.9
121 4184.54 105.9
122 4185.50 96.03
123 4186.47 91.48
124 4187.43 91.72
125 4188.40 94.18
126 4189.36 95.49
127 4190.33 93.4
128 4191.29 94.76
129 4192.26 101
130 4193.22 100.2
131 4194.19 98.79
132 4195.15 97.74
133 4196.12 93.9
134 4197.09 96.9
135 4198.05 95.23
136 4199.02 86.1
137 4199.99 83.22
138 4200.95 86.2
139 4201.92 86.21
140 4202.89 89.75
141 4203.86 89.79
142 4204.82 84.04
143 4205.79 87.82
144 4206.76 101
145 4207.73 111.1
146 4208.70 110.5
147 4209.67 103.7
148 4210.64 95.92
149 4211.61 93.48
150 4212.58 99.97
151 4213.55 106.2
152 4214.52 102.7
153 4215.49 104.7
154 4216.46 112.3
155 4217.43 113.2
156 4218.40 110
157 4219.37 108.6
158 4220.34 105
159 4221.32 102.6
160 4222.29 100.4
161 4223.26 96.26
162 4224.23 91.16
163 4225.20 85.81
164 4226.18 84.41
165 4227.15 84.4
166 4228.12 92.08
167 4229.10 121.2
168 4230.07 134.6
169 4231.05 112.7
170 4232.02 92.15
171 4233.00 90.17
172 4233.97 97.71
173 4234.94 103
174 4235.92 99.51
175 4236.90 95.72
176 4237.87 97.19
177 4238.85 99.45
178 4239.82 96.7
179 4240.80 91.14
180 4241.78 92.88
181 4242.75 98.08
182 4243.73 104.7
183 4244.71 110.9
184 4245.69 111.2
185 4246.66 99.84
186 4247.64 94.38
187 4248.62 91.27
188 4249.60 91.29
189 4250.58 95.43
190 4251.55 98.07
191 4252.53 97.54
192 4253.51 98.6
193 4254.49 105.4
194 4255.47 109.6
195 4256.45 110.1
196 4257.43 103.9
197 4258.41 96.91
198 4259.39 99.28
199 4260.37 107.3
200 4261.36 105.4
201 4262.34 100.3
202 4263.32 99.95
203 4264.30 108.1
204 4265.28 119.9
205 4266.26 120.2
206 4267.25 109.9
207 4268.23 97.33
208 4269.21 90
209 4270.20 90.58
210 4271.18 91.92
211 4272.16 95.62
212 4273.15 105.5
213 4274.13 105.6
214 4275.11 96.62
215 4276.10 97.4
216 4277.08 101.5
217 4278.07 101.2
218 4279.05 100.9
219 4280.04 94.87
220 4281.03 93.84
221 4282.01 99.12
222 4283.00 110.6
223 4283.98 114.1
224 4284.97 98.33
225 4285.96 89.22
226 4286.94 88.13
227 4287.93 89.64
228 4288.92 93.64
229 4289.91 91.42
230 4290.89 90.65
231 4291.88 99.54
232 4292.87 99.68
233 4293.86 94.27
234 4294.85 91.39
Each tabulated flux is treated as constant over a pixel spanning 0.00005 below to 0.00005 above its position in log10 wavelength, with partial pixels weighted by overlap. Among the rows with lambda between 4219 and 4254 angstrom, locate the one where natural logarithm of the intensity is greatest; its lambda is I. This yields 4230.07 angstrom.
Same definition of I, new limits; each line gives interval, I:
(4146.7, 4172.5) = 4164.36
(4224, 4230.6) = 4230.07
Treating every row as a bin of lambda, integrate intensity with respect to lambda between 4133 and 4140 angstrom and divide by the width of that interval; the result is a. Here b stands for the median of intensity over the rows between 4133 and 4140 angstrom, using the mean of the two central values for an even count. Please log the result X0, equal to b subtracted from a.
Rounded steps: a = 103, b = 106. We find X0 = -2.6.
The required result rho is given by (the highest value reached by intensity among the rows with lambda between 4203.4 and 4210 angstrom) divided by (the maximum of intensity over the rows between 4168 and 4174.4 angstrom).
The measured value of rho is 1.16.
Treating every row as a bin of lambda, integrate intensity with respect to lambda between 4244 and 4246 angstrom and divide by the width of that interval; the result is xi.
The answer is 110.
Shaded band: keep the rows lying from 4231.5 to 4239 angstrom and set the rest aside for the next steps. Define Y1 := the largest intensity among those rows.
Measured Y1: 103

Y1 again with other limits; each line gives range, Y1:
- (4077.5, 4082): 99.79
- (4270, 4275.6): 105.6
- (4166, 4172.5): 94.12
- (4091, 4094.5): 102.8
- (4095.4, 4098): 86.77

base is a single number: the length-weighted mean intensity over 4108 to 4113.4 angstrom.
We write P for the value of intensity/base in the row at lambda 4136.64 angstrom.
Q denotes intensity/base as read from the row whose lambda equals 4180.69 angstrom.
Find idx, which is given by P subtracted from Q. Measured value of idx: -0.13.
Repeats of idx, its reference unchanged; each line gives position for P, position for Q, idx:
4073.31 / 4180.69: 0.02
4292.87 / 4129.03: -0.07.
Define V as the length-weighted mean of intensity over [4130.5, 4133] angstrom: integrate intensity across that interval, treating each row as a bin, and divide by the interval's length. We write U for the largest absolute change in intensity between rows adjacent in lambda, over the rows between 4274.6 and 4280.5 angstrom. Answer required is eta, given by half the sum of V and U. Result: 52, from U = 6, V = 97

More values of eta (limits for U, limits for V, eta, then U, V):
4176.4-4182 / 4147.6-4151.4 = 46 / 3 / 89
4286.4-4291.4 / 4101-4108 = 41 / 4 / 77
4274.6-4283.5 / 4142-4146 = 54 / 11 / 96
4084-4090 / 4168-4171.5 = 49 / 8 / 90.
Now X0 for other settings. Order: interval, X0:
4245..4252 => 2.4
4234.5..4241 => 0.5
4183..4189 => 1.8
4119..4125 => -0.9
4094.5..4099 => 0.8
